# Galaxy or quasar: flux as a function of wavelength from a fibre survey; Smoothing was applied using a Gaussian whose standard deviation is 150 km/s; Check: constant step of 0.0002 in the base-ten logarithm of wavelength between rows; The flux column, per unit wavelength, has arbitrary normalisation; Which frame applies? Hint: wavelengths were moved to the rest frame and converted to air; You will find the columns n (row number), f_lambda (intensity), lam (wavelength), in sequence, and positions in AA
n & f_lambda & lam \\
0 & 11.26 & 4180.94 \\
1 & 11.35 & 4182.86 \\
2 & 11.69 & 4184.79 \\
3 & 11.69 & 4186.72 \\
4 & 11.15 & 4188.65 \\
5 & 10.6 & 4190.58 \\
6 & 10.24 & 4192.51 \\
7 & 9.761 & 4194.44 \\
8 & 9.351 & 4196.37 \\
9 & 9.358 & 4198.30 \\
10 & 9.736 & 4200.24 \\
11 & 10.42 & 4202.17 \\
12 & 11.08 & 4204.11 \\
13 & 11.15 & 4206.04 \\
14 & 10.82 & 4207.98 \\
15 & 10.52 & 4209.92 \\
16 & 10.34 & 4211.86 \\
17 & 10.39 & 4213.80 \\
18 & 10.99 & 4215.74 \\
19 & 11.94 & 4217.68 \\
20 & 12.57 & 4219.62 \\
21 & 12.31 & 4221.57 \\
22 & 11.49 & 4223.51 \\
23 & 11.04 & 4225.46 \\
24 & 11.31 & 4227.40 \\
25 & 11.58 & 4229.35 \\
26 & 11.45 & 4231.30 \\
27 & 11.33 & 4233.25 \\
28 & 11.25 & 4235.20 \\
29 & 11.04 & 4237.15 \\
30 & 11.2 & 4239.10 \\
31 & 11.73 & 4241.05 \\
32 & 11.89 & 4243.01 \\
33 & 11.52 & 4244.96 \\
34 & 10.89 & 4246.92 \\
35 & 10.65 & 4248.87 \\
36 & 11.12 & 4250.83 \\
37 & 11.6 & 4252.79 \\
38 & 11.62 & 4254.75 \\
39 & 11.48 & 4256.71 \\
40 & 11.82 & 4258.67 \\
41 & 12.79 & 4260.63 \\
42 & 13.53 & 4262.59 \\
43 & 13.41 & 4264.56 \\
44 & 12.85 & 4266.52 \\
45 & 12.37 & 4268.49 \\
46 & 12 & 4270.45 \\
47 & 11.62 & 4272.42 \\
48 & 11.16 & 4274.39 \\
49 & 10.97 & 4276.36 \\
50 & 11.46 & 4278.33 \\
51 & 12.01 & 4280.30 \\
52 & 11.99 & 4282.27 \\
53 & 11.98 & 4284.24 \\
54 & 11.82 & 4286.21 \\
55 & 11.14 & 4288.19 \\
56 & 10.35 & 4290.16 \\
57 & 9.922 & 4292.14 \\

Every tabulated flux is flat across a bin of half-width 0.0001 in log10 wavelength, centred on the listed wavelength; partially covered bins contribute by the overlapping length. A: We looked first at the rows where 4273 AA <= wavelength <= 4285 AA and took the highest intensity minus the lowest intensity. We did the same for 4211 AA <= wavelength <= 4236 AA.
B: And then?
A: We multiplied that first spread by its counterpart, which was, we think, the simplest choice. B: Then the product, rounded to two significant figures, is 2.3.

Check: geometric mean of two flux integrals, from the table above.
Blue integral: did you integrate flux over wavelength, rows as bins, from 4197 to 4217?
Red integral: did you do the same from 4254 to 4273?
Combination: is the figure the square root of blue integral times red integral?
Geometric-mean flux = 222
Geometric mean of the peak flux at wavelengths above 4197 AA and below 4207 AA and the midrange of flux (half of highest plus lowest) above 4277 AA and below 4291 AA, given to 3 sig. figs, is 11.2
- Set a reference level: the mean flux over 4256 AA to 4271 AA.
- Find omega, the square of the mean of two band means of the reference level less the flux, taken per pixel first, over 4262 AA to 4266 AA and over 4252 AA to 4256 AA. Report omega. 0.0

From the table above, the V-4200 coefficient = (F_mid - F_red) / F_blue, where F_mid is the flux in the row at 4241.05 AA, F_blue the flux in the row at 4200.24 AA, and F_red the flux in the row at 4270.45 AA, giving -0.03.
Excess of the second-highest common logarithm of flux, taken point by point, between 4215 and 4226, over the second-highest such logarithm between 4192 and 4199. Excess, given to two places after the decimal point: 0.10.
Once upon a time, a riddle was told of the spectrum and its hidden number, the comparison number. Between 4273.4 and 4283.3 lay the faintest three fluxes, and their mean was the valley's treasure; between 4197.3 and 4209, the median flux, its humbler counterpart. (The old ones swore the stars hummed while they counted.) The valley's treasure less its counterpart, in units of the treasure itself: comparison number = 0.05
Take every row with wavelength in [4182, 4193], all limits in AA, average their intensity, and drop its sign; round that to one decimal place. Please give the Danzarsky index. 11.1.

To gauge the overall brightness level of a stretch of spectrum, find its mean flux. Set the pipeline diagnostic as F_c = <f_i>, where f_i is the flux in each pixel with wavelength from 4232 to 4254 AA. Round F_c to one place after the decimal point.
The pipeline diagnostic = 11.3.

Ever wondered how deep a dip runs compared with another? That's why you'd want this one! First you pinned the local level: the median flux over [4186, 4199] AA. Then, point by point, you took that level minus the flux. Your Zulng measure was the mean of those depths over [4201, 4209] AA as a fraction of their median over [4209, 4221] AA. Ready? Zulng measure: 1.2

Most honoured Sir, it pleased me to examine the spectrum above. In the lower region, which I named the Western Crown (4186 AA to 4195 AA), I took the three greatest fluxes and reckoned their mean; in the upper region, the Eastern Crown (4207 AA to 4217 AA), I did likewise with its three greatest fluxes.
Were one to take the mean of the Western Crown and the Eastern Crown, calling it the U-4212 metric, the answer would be 11.0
